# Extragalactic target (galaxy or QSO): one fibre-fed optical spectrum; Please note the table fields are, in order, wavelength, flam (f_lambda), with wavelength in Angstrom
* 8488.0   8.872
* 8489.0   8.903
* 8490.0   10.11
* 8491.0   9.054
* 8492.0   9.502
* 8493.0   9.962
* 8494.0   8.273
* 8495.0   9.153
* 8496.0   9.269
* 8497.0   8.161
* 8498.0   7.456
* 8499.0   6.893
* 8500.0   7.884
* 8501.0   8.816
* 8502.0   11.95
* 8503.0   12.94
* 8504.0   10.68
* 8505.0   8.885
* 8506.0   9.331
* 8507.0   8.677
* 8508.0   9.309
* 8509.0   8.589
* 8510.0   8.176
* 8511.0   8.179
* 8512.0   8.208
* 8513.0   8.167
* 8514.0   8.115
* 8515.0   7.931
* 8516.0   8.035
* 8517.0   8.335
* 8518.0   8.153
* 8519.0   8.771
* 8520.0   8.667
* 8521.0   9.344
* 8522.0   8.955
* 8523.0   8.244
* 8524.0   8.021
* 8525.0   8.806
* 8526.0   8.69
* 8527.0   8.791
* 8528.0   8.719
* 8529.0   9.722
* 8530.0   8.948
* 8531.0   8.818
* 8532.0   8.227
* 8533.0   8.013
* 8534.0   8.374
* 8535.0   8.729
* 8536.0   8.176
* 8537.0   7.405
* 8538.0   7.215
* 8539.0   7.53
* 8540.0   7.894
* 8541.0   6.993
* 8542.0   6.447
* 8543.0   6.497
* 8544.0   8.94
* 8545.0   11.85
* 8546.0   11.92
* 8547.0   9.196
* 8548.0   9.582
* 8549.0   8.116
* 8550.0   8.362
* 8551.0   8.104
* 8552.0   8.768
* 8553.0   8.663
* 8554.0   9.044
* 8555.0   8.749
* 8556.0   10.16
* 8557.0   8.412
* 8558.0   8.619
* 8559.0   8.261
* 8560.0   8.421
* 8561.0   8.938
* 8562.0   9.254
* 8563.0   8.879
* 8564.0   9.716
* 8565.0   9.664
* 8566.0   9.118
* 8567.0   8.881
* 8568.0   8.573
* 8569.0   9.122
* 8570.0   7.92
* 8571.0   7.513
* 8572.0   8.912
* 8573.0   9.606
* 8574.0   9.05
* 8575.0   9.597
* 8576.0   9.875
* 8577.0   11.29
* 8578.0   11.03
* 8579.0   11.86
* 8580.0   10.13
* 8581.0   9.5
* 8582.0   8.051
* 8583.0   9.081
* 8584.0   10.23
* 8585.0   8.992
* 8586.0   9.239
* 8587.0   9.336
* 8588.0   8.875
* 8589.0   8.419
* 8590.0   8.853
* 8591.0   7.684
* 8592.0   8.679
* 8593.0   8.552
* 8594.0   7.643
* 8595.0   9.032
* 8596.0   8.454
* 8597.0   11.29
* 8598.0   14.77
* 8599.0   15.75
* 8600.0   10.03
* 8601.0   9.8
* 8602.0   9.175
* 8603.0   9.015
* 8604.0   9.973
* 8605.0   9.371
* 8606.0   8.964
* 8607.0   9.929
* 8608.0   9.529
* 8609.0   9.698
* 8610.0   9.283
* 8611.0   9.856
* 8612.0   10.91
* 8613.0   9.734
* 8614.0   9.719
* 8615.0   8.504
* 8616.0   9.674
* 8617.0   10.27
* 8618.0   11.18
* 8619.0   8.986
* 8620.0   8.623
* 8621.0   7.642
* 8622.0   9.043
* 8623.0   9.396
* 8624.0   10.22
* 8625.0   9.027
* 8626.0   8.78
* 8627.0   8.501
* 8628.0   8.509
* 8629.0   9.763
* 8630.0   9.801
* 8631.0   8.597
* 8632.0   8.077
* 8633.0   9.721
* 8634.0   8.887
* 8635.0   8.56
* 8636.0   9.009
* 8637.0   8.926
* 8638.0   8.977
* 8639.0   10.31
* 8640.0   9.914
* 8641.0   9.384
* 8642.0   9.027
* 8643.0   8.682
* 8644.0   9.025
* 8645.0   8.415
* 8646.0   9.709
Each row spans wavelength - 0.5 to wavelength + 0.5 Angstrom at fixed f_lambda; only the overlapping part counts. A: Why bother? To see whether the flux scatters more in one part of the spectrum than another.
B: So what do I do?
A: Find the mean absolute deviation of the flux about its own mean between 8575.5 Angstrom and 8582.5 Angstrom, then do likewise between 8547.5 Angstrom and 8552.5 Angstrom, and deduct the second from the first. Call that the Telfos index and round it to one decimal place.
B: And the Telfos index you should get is 0.5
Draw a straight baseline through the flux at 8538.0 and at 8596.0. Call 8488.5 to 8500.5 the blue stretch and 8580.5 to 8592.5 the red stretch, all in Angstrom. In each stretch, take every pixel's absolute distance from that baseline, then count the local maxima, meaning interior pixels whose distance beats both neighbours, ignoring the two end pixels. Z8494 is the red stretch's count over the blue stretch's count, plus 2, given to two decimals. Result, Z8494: 3.00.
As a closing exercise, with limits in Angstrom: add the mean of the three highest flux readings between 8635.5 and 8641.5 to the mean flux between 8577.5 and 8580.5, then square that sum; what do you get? 436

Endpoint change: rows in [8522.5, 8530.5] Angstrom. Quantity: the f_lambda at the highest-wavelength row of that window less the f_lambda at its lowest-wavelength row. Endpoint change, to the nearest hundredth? 0.70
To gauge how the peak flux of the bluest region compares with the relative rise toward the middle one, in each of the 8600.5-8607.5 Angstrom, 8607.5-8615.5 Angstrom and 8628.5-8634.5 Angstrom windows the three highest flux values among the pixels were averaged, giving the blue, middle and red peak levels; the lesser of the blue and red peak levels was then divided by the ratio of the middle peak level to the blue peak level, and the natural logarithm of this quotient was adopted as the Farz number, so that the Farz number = 2.25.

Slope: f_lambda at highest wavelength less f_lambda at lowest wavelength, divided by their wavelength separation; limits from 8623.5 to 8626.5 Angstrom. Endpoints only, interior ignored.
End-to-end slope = -0.72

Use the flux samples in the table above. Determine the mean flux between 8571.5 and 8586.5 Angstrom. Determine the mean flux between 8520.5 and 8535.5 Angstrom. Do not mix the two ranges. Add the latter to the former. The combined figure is 18.5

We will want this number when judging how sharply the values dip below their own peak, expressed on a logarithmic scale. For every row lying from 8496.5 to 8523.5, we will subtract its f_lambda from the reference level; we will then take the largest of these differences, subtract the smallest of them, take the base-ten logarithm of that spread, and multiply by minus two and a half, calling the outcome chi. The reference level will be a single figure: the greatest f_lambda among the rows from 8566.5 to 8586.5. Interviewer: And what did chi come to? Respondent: -2.0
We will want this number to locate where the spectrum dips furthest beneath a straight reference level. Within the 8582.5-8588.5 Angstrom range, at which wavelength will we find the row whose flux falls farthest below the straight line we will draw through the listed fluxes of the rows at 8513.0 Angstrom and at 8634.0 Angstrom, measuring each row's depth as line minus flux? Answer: 8588.0 Angstrom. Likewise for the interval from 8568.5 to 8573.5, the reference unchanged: 8571.0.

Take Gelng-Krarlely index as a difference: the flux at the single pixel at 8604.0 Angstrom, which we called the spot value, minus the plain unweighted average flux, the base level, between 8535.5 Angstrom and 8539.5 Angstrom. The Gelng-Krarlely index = 2.4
